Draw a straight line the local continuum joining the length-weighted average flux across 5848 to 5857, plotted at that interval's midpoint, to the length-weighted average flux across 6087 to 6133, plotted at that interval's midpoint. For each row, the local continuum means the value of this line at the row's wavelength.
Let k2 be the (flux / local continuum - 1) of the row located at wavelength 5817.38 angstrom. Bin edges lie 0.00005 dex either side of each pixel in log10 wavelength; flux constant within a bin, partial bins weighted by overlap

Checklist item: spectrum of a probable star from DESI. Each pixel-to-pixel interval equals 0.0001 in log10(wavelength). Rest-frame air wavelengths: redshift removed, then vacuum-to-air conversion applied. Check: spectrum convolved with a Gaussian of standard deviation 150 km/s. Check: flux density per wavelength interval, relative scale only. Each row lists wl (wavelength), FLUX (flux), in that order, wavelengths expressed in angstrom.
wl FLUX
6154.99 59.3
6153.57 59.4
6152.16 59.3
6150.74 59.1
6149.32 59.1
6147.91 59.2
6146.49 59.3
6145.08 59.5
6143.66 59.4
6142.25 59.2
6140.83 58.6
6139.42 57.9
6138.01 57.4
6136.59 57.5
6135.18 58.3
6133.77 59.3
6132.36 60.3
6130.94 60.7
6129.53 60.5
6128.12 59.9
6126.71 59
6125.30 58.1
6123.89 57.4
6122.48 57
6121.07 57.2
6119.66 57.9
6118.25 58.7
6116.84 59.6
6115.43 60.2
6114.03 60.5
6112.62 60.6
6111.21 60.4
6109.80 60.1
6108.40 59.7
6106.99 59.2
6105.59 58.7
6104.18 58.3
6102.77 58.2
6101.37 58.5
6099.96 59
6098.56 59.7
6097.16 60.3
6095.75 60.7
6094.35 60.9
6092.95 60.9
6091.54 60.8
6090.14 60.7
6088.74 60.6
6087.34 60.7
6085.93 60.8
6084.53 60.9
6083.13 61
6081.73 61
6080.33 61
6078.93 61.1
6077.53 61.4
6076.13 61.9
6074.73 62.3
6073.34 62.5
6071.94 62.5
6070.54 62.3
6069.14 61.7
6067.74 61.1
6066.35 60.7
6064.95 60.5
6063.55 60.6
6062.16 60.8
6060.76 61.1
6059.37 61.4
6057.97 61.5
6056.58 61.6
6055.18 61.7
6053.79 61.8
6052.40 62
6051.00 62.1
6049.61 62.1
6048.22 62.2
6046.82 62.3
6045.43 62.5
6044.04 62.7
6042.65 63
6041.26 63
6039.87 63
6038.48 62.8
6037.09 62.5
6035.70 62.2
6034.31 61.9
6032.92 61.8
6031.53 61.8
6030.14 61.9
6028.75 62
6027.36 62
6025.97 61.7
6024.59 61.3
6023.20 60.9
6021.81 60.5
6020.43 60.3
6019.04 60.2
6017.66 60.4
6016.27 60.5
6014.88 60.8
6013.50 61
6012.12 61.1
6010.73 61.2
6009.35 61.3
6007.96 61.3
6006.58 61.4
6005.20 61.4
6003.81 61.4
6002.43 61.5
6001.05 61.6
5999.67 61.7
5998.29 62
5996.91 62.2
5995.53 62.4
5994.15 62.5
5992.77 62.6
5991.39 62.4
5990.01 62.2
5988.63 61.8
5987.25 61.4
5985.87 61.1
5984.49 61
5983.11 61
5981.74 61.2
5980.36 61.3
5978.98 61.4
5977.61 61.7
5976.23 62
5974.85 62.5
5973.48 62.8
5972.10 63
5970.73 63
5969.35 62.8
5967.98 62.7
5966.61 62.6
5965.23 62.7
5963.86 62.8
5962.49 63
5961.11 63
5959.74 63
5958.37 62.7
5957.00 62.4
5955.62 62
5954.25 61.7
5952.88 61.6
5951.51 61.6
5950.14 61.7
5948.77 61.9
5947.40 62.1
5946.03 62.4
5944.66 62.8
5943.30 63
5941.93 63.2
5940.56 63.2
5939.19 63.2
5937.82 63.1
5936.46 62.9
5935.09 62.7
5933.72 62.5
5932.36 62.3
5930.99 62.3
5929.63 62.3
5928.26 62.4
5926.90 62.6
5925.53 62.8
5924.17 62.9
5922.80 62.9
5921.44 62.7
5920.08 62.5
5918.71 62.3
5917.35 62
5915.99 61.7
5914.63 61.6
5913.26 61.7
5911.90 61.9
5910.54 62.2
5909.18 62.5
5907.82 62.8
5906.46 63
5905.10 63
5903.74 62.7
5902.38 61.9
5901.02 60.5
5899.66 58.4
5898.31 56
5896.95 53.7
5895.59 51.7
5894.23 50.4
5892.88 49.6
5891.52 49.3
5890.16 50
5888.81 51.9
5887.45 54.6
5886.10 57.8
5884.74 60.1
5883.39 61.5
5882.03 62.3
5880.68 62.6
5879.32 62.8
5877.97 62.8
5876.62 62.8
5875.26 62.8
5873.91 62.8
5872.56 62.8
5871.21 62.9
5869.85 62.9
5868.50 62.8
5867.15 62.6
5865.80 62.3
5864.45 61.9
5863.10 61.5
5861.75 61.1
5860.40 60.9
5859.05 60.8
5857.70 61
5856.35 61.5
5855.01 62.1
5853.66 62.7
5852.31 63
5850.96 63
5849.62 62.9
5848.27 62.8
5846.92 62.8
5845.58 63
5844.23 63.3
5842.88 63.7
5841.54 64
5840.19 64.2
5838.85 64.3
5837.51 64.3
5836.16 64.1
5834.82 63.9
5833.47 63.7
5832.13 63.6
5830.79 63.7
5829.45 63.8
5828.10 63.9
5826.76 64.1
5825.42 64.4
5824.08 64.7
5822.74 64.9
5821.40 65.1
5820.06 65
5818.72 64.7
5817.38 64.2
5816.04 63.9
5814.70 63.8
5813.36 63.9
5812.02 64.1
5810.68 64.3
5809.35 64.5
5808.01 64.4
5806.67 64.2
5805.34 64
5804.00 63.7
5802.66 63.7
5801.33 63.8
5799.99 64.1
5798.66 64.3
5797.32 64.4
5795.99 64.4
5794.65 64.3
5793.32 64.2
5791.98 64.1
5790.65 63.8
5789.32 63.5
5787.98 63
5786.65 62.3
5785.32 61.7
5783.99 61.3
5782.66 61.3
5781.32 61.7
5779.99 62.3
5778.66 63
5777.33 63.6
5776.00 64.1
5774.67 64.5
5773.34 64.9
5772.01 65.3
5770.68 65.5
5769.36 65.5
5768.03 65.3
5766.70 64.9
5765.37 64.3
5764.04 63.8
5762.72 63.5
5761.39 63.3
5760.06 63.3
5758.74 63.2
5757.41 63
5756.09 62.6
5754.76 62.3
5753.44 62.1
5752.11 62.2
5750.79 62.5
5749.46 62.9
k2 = 0.019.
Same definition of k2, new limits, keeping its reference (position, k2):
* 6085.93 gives 0.016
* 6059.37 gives 0.021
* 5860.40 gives -0.026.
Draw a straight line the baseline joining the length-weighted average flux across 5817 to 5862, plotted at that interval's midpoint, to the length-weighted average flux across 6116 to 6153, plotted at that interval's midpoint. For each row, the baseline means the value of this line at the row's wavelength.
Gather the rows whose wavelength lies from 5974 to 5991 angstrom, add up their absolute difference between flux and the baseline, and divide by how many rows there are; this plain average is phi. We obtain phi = 0.42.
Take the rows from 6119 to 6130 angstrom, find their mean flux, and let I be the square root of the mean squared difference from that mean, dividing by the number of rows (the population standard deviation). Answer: 1.2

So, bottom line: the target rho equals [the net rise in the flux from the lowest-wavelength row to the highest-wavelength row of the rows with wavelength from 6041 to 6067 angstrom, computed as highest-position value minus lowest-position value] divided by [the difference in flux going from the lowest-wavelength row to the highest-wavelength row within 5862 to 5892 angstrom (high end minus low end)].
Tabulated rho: 0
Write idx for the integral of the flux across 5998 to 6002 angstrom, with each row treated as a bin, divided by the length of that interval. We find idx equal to 62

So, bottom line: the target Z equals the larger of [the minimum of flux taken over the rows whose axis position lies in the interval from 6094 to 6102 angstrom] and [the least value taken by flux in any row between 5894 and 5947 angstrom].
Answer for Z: 58.5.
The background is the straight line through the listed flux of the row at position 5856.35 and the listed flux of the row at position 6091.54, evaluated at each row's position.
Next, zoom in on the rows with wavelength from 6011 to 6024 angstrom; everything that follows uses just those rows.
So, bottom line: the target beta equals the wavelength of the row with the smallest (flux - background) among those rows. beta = 6019.04 angstrom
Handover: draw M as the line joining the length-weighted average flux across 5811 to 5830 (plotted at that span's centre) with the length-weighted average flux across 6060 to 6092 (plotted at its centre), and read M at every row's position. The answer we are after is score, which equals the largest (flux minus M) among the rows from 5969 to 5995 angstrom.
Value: 0.52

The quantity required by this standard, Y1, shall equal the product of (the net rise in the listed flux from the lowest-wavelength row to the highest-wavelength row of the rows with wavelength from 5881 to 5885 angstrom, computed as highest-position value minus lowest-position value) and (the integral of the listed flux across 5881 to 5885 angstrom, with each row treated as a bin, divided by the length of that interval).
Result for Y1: -136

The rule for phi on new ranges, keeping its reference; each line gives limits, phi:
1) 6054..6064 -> 1.25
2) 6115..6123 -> 1.16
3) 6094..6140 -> 1.00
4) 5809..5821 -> 0.48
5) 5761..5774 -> 0.79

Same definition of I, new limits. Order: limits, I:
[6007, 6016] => 0.2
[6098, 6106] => 0.5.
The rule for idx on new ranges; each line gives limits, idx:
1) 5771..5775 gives 65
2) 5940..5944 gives 63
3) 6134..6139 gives 58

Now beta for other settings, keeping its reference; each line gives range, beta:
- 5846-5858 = 5857.70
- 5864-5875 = 5864.45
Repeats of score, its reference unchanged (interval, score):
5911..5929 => -0.15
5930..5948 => 0.36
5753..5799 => 0.61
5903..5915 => -0.26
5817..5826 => 0.81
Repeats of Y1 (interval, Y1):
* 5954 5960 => 81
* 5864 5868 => 44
